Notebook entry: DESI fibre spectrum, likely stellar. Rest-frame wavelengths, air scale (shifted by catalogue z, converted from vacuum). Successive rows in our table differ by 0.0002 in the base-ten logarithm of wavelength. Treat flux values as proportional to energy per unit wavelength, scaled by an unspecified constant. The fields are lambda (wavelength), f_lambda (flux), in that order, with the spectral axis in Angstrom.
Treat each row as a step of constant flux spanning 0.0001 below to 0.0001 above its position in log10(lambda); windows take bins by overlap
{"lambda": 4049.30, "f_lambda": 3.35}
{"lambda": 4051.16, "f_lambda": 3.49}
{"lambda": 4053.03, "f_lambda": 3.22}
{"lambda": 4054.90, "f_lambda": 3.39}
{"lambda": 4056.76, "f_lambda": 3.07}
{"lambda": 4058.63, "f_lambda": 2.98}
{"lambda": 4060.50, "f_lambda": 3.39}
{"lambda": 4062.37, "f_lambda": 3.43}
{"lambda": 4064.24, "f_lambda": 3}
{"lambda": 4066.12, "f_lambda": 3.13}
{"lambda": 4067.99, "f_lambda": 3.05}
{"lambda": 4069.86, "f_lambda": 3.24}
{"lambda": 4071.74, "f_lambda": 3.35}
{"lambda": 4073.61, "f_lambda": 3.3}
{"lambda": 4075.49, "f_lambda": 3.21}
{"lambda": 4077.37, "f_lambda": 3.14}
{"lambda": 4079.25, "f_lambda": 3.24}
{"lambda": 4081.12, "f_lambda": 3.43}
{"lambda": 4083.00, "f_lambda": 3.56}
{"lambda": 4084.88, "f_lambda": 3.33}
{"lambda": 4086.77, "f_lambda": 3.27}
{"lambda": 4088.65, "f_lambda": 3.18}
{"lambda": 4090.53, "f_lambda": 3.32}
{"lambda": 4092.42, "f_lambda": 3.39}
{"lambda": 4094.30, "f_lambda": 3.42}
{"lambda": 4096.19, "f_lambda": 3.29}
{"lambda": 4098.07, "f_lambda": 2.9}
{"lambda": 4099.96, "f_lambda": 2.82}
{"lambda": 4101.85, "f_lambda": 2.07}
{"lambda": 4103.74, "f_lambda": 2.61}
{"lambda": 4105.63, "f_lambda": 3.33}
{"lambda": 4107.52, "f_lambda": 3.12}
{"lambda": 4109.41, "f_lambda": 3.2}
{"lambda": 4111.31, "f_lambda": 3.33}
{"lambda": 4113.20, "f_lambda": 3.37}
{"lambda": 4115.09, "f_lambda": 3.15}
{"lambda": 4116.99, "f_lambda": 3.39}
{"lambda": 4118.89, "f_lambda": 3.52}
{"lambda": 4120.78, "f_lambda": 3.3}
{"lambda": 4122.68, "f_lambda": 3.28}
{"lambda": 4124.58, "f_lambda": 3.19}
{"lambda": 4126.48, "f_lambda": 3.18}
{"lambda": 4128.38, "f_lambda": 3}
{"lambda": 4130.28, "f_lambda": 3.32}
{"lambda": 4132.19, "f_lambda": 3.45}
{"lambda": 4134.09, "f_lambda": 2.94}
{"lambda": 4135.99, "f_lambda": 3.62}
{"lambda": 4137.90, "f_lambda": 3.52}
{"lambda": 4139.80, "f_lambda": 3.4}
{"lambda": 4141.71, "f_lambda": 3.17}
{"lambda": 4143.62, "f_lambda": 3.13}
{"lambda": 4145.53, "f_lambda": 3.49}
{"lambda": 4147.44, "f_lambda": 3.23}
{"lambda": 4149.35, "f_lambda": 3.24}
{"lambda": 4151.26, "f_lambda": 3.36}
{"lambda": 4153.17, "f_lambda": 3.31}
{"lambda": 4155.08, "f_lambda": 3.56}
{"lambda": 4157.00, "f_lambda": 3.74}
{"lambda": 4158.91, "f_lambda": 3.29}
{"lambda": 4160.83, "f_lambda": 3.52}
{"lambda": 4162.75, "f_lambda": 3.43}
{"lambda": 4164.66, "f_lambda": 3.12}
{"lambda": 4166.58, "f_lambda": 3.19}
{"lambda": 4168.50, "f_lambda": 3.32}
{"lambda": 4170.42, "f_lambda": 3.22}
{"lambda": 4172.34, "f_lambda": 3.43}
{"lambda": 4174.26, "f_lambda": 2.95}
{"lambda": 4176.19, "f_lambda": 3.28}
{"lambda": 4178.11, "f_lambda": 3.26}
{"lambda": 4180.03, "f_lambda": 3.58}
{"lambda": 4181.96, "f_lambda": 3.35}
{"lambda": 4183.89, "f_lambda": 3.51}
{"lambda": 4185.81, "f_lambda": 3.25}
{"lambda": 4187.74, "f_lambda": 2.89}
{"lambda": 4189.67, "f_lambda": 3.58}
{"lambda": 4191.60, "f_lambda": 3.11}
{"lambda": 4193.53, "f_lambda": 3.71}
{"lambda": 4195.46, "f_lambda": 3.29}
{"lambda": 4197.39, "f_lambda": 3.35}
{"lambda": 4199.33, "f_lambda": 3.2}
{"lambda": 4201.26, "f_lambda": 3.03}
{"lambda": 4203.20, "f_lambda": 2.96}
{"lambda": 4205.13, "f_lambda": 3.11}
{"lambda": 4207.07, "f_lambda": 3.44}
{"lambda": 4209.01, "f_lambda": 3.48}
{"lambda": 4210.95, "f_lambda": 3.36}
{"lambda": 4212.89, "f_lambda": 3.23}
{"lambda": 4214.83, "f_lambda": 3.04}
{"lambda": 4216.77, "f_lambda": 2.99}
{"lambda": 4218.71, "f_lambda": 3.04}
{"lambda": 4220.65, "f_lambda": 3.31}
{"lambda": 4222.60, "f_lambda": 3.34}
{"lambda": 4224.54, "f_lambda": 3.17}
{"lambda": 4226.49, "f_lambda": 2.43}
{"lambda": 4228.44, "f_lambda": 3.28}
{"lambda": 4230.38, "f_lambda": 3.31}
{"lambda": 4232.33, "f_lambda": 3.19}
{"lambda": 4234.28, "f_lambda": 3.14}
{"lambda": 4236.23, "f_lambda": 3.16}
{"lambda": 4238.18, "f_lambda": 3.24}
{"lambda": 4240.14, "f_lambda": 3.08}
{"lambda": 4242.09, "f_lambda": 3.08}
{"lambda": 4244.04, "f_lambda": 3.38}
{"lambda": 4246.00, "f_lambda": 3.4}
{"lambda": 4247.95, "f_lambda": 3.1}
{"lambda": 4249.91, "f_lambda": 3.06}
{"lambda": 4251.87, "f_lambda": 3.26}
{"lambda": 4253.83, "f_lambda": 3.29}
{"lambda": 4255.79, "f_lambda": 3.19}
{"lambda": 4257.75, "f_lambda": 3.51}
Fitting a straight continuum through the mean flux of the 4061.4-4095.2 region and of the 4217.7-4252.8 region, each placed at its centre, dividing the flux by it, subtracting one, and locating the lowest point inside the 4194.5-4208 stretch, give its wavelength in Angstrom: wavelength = 4203.20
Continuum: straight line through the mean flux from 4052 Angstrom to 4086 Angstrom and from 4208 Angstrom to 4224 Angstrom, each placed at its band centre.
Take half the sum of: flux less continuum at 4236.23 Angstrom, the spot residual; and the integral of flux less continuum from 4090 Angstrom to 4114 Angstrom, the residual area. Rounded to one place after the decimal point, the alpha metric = -1.9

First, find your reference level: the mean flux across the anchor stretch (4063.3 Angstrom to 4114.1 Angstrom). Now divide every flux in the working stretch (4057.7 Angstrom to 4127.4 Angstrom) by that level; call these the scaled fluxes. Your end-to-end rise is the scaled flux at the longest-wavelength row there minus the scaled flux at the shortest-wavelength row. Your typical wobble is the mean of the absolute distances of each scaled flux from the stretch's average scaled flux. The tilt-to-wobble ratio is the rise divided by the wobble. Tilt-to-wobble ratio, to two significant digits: 1.1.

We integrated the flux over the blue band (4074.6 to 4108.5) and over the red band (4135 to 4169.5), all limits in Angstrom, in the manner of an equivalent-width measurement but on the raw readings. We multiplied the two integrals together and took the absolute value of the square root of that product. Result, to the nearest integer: 111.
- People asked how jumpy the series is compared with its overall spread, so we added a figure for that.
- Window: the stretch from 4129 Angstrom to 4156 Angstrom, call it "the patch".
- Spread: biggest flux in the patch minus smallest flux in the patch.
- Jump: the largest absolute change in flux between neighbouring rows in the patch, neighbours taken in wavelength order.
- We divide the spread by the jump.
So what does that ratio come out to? 1.00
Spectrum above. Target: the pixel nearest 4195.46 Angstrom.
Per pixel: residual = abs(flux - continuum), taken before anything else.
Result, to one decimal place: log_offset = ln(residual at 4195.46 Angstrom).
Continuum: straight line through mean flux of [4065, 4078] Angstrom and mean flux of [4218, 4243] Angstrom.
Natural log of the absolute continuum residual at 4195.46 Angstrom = -2.0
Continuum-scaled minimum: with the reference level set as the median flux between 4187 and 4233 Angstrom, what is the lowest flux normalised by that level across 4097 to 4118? 0.644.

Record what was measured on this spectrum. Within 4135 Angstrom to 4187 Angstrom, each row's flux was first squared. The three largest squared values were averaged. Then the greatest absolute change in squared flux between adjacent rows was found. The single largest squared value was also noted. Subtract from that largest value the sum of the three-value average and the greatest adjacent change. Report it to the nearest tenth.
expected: -2.5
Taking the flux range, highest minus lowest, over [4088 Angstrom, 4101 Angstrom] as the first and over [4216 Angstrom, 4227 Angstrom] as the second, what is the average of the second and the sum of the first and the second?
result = 1.2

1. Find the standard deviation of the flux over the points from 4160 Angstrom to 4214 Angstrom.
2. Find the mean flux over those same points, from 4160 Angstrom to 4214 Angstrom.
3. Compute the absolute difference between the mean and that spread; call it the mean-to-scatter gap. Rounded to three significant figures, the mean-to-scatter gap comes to 3.09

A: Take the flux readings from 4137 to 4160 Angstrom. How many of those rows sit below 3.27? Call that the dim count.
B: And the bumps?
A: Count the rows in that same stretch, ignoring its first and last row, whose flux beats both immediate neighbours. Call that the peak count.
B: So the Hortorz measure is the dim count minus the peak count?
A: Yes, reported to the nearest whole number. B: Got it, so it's 1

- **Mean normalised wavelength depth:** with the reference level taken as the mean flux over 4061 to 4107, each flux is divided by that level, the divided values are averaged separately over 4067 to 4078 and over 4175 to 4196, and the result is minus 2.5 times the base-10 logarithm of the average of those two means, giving -0.038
